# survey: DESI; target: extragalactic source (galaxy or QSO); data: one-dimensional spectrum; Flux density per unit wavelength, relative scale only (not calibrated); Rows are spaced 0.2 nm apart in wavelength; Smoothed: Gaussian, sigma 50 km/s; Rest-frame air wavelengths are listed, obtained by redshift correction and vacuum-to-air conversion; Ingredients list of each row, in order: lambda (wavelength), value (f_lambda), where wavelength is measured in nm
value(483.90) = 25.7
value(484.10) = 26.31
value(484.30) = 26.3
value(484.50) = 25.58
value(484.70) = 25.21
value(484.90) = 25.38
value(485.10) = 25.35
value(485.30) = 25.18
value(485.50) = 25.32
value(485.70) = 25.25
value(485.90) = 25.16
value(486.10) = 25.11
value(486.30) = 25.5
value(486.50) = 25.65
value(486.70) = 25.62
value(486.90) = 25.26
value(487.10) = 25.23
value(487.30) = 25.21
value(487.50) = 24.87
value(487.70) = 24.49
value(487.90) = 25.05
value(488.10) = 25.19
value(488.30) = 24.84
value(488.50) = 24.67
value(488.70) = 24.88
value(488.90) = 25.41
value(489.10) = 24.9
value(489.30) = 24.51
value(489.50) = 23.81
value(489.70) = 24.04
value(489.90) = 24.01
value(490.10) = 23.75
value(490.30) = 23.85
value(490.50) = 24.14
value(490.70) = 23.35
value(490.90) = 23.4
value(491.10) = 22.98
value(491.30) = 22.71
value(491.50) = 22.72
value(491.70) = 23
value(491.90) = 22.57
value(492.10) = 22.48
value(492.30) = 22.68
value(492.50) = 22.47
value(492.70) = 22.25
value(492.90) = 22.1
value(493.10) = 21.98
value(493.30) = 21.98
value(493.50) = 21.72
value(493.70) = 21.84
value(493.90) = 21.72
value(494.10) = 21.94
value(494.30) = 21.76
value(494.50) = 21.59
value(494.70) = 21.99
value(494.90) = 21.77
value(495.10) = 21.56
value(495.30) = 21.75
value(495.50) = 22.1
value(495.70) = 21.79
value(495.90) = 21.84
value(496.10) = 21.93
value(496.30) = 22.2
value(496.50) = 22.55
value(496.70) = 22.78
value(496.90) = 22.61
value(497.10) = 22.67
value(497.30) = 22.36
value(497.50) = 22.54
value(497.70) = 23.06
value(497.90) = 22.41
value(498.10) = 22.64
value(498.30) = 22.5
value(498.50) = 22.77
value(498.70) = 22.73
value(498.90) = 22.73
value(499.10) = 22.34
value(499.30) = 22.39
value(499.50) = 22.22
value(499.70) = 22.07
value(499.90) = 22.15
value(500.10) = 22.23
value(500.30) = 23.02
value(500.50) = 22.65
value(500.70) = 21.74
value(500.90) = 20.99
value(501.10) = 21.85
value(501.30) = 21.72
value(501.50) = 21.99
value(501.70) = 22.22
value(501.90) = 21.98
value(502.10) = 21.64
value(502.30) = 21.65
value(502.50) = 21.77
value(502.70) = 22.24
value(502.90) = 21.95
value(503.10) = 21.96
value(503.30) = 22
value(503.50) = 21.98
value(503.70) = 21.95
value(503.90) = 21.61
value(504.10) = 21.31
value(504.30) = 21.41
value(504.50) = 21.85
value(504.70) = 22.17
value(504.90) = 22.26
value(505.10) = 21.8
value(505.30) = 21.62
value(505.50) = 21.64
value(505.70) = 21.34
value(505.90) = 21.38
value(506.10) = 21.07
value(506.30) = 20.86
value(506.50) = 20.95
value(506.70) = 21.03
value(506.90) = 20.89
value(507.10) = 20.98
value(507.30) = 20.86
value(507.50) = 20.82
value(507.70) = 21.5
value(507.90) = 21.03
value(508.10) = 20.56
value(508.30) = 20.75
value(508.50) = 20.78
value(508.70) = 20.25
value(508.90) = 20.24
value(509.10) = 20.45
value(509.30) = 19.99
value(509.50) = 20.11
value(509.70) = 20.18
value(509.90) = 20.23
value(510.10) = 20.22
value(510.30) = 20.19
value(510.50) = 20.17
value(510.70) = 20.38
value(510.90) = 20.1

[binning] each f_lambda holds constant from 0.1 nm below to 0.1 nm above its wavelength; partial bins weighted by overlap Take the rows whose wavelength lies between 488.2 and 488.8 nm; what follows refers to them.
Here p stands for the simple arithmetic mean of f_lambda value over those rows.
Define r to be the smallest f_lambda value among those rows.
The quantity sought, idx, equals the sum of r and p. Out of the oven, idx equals 49.5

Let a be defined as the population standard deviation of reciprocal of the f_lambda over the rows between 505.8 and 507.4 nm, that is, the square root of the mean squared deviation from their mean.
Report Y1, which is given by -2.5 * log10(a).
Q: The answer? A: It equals 8.61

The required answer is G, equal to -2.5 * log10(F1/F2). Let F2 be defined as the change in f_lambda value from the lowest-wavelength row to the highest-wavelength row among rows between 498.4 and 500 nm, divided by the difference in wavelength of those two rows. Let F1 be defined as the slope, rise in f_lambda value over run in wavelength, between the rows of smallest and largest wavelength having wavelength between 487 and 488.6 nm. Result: 0.1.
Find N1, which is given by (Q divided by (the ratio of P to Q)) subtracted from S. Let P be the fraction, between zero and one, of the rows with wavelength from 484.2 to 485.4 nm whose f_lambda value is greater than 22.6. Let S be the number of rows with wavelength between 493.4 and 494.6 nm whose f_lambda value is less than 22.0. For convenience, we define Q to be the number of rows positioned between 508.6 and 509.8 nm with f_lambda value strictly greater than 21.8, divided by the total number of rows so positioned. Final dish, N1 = 6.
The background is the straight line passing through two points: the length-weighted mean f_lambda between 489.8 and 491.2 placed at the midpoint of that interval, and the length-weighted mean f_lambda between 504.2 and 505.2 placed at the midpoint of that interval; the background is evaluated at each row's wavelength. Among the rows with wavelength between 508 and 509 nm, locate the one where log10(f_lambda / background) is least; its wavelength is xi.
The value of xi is 508.70 nm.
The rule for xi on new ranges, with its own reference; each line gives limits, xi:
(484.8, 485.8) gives 485.30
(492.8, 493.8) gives 493.50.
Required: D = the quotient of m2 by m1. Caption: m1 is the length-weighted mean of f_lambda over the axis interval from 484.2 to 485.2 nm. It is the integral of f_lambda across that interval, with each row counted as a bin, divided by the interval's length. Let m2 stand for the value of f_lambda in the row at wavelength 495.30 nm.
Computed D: 0.85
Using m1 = 25.6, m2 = 21.75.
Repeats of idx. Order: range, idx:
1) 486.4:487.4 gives 50.6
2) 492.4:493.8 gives 43.8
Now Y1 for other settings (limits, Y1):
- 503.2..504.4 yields 8.06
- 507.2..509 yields 7.68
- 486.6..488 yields 8.20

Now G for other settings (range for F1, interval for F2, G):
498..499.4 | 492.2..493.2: 1.6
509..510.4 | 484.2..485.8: 1.3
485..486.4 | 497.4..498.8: 0.3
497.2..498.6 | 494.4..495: 0.3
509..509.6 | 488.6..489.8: 0.0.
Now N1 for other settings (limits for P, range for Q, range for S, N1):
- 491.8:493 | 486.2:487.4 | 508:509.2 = 0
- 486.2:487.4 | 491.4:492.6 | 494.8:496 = 4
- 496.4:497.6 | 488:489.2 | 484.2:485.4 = -2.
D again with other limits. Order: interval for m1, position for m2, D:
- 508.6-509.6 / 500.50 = 1.12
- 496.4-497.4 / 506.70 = 0.93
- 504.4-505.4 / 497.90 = 1.02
